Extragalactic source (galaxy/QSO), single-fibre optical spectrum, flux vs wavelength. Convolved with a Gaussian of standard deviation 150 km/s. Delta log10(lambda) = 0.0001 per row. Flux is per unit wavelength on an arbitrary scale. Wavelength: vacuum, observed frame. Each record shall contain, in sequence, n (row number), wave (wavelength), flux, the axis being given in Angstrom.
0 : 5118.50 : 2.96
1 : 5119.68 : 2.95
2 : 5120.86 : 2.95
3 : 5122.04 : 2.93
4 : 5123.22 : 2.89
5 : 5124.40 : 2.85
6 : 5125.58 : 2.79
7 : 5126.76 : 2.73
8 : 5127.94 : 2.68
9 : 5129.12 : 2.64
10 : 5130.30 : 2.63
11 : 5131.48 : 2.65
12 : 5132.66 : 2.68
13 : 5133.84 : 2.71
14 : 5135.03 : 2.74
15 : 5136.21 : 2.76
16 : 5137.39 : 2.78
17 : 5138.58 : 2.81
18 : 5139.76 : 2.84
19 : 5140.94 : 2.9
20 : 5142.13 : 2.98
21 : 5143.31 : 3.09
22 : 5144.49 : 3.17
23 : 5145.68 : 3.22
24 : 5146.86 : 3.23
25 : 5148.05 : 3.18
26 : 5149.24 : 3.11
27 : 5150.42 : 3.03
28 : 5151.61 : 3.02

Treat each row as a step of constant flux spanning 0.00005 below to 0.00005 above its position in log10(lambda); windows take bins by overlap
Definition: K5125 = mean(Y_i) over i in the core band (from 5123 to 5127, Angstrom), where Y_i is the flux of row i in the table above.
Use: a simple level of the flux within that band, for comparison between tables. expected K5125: 2.82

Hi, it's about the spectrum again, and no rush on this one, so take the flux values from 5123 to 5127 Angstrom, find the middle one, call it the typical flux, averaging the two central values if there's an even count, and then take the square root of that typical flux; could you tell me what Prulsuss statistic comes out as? 1.68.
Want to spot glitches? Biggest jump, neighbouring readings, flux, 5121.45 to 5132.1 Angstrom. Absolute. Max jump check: 0.06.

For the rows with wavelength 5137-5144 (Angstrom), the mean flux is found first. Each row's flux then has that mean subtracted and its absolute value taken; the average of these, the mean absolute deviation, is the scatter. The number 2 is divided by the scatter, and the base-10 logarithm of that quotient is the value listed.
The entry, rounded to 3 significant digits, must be 1.35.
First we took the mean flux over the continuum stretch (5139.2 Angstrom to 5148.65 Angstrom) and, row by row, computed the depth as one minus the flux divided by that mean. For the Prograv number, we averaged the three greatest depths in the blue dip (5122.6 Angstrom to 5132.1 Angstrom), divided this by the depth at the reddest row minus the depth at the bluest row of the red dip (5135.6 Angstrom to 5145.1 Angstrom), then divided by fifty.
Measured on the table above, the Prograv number -0.02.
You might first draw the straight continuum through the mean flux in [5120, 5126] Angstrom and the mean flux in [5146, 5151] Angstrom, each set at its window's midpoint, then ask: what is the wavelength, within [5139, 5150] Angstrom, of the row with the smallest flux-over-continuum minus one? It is 5139.76 Angstrom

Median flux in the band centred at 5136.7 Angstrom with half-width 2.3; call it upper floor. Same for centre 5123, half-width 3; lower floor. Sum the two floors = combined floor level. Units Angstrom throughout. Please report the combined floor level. 5.7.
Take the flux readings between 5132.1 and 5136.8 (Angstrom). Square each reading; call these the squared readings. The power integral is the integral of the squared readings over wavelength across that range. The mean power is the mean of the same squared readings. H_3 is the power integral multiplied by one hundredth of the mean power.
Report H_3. 2.6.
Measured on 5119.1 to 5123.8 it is 3.5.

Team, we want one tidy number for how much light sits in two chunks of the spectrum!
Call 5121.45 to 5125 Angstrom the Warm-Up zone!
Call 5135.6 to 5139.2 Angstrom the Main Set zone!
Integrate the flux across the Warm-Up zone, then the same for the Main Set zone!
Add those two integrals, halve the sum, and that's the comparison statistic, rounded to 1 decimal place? 10.1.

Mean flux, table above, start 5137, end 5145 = 2.94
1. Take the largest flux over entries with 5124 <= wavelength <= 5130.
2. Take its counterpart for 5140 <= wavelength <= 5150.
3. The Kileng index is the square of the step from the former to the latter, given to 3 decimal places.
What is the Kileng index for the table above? 0.144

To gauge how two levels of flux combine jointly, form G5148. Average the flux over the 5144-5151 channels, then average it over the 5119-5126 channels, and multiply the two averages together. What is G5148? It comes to 9.1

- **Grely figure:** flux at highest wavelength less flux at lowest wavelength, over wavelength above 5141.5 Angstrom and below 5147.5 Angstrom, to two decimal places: 0.25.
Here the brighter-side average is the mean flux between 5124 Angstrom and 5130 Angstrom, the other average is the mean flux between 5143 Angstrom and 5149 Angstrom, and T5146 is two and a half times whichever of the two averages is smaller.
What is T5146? 6.8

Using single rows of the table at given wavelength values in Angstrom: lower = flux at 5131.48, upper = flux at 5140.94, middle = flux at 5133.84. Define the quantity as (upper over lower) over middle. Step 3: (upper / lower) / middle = 0.404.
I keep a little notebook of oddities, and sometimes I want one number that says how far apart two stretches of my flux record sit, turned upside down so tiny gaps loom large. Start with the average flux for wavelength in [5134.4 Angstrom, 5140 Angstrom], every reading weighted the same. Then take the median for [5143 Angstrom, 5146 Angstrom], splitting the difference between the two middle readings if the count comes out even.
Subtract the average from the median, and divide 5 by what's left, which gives 13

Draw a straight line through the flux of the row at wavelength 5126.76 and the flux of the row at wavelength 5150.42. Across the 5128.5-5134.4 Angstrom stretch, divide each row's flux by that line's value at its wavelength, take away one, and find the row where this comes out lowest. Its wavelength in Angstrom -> 5130.30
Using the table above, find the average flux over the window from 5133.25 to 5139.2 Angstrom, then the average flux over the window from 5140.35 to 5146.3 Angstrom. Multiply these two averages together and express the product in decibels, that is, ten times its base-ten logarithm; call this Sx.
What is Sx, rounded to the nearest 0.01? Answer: 9.28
